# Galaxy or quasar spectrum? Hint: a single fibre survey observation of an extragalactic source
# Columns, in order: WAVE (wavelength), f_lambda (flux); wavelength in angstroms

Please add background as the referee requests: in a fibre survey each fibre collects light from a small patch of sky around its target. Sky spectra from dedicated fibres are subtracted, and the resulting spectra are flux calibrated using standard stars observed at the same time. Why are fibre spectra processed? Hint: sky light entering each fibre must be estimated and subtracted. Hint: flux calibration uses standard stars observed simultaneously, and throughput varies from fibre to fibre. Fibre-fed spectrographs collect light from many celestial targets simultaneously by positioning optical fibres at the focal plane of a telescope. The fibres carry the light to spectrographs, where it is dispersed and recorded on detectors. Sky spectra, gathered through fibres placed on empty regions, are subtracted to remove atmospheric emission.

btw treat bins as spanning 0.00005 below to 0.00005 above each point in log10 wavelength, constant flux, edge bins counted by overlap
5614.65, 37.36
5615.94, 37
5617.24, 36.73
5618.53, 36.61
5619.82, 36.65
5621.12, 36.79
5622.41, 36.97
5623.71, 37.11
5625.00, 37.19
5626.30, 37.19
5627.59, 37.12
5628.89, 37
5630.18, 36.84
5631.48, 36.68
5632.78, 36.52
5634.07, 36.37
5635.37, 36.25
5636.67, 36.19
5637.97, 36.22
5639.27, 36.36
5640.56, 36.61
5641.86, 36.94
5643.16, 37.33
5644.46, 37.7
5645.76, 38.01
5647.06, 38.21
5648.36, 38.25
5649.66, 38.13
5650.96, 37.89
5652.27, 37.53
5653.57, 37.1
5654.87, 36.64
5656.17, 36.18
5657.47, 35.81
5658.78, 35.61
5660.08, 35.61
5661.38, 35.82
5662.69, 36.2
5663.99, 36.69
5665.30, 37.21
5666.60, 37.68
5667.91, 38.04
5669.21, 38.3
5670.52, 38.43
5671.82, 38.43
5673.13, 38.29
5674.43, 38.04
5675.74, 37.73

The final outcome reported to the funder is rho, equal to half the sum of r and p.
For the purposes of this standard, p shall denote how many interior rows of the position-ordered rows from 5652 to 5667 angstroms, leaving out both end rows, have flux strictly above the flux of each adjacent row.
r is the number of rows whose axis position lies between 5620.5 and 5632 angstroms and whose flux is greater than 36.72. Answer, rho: 4.0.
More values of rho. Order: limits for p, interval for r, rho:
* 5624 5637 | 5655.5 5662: 0.0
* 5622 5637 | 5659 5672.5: 3.0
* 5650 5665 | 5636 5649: 3.0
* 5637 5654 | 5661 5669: 2.0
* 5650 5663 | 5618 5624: 1.5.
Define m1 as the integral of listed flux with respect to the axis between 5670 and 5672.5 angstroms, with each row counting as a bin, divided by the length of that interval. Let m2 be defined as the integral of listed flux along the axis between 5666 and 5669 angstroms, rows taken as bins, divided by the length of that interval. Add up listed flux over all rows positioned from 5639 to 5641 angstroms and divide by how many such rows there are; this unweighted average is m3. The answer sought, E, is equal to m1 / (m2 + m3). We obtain 0.517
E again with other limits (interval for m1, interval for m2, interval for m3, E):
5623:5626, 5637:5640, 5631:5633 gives 0.508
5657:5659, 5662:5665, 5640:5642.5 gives 0.486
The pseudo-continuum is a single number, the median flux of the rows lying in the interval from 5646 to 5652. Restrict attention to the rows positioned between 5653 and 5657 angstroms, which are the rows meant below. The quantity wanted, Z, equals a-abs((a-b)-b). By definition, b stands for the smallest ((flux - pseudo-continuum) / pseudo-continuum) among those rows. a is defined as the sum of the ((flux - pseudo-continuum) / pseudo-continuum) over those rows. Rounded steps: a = -0.12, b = -0.052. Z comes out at -0.14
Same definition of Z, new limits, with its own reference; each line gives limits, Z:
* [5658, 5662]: -0.26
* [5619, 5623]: -0.14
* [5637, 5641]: -0.18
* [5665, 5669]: -0.05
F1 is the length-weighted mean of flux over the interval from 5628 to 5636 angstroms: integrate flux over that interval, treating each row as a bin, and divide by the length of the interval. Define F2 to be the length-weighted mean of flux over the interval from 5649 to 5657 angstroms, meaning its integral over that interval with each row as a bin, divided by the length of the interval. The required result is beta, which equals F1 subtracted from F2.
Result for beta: 0.6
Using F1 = 36.6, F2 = 37.2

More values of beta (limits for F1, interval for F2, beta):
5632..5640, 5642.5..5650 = 1.6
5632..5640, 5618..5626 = 0.5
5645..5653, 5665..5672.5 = 0.1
